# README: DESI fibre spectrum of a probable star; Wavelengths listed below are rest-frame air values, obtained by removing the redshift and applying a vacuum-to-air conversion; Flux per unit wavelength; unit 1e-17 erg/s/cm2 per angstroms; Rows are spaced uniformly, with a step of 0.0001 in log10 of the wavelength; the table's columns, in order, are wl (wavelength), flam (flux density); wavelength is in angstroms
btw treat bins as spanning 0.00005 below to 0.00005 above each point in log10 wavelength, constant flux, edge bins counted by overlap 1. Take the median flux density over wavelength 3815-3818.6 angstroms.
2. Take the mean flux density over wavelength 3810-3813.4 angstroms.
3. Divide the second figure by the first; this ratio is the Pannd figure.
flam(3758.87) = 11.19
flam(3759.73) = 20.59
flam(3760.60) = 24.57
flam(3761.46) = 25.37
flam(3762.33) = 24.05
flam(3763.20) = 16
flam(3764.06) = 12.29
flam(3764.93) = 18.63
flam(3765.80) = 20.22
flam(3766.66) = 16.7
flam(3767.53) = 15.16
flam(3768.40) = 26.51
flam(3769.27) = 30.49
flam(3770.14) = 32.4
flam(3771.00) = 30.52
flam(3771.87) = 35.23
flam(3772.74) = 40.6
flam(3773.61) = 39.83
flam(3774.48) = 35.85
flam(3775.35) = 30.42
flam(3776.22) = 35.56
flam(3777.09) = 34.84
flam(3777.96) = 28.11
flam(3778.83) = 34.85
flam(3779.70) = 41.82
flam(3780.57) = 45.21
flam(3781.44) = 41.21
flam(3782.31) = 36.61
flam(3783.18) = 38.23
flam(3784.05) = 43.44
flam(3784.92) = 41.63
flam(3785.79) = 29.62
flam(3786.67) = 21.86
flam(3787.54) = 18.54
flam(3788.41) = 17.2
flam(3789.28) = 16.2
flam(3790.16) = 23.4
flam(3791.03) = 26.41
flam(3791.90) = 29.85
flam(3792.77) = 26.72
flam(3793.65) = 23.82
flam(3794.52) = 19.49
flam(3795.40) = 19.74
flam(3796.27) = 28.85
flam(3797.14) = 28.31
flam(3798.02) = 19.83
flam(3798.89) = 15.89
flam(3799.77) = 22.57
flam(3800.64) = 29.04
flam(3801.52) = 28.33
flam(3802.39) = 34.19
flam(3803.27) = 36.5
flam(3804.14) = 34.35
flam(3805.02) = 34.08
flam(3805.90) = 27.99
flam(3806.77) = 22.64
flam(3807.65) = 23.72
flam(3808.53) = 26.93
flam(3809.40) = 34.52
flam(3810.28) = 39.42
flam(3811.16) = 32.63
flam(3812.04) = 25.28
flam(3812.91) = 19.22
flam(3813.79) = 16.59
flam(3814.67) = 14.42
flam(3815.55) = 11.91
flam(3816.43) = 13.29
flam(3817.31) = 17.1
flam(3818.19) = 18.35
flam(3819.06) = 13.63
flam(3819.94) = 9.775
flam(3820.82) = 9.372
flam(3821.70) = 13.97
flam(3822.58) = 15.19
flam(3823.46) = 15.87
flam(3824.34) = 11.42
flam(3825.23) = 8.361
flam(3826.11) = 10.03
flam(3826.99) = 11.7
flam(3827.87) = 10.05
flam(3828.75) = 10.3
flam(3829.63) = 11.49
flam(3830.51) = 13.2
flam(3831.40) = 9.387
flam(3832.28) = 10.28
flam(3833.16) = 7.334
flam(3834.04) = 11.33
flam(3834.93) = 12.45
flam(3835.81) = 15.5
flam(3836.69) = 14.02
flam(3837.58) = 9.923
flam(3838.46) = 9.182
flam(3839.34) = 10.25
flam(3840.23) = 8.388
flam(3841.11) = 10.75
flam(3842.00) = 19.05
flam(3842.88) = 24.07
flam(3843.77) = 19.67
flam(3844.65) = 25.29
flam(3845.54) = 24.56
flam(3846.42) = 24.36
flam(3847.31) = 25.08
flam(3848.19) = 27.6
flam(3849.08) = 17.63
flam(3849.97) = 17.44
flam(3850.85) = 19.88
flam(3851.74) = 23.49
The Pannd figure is 1.9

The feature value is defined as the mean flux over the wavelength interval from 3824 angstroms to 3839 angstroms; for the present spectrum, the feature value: 11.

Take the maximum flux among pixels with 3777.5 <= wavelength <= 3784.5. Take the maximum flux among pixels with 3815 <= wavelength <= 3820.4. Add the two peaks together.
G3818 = 64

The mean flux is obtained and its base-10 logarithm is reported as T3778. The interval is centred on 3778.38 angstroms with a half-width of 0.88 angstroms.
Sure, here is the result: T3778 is 1.50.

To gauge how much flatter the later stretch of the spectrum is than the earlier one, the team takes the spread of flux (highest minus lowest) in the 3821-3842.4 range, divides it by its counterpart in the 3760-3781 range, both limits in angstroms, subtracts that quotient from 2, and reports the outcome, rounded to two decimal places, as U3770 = 1.64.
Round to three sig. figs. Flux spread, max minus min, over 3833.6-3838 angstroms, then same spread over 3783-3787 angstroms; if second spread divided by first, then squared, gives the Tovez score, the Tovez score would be 15.0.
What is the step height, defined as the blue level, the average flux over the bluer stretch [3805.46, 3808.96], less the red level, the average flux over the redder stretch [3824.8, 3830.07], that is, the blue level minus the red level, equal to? 15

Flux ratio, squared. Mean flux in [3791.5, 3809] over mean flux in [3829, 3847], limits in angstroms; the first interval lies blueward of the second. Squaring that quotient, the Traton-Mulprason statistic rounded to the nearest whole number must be 3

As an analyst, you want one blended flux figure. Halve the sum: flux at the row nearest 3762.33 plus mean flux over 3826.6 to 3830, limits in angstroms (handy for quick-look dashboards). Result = 17.5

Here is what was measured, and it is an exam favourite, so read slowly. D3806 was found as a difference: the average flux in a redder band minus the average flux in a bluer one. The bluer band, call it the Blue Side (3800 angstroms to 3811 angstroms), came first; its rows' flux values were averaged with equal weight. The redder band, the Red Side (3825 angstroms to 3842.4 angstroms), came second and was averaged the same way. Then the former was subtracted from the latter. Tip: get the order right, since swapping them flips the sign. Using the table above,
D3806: -20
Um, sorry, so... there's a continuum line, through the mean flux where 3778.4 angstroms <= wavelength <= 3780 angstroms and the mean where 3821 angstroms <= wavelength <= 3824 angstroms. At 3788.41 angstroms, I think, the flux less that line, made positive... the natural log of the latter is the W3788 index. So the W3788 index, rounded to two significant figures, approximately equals 2.8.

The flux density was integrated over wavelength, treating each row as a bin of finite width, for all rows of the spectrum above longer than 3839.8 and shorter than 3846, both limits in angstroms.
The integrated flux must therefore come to 117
